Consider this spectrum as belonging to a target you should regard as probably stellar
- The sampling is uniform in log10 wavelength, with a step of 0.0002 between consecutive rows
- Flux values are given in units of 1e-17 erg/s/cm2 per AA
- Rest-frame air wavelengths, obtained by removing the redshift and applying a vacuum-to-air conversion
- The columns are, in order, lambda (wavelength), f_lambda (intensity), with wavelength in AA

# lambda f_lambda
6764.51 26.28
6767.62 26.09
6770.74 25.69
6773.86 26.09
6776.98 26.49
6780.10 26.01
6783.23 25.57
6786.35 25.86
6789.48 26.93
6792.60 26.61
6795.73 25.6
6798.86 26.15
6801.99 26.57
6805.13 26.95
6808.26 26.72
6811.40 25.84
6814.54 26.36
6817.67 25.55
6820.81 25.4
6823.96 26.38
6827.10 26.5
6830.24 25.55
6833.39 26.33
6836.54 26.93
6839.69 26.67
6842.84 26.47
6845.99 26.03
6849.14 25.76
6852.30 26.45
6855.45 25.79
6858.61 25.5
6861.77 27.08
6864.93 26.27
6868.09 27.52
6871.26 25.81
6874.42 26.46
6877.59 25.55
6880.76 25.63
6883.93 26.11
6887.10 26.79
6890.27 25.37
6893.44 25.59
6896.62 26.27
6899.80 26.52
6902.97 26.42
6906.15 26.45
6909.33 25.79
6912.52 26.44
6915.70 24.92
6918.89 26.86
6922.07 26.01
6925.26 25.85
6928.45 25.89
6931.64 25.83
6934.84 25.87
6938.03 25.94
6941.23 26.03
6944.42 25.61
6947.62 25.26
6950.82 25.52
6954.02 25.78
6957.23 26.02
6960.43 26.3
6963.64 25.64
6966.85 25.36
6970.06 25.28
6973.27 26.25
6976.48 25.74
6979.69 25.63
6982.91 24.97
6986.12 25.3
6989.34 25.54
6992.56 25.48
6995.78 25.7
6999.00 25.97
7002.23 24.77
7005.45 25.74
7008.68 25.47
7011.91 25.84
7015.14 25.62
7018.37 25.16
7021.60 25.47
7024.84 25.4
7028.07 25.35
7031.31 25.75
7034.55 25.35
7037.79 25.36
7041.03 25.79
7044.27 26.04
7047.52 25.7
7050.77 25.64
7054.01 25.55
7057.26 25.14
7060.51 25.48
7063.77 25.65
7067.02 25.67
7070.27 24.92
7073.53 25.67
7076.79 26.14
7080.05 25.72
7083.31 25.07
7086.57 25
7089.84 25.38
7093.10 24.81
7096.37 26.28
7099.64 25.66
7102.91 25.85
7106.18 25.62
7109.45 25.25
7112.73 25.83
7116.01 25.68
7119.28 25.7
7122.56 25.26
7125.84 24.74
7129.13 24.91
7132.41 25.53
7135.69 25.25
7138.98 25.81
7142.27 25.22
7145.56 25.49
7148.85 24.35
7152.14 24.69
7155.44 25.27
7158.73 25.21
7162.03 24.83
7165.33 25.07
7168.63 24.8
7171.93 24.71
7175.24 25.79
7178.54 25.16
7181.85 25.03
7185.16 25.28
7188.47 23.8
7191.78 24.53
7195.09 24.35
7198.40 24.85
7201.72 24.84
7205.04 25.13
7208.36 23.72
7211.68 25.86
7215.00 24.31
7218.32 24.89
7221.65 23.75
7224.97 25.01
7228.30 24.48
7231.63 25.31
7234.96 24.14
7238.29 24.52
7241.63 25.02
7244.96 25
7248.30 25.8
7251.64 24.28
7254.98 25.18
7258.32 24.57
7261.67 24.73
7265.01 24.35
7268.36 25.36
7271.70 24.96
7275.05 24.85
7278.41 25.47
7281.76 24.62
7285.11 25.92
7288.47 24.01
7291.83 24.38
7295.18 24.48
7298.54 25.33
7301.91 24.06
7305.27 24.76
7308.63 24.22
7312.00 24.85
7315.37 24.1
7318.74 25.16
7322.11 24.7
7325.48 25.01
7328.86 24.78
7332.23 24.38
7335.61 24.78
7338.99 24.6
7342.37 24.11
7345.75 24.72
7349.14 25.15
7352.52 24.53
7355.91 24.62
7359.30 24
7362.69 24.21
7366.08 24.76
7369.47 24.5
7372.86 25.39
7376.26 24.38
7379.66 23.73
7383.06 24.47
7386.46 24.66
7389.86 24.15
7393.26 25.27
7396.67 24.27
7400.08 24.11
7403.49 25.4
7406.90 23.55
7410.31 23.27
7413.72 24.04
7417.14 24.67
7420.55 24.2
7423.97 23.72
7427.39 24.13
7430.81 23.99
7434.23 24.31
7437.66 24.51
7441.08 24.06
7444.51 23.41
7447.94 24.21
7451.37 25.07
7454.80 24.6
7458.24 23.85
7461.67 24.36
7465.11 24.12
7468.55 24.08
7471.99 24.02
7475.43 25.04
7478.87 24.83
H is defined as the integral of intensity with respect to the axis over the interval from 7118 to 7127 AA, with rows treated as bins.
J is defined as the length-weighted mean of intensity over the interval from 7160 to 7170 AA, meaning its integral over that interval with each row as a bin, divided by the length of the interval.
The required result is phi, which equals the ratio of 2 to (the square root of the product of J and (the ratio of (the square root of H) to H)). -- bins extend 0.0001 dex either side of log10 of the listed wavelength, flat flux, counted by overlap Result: 1.56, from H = 227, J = 24.9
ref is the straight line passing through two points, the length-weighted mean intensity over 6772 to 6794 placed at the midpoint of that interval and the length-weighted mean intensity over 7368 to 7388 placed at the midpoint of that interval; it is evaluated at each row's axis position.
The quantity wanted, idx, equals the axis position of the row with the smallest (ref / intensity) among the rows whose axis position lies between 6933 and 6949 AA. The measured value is 6941.23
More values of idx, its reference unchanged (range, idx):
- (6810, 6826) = 6823.96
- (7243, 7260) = 7248.30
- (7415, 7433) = 7417.14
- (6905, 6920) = 6918.89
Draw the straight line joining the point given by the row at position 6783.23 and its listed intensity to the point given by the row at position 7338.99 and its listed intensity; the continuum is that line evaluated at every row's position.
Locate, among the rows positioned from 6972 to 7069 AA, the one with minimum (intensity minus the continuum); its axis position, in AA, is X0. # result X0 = 7002.23 AA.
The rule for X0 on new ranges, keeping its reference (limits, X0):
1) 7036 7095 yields 7093.10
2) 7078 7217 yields 7208.36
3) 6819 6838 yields 6820.81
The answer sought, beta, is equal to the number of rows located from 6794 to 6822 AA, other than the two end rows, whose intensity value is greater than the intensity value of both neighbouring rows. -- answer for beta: 2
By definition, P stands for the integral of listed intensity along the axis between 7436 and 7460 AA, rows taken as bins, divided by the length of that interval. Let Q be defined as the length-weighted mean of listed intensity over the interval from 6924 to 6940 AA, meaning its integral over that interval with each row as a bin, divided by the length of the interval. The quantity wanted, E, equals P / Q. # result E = 0.94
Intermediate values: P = 24.2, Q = 25.9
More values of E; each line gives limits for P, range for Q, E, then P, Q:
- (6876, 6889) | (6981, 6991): 1.03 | 26.0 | 25.3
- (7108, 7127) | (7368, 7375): 1.02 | 25.4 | 24.9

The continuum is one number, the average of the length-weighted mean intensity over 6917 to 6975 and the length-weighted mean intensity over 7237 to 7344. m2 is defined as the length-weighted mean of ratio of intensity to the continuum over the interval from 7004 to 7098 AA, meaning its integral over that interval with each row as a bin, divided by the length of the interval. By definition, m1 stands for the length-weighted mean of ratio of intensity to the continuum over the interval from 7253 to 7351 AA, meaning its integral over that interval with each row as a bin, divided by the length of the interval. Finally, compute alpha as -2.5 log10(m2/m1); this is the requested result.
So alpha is -0.03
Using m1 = 0.98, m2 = 1.01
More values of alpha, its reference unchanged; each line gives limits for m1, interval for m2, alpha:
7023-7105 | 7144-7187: 0.02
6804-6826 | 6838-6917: 0.00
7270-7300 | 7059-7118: -0.03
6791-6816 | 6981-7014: 0.04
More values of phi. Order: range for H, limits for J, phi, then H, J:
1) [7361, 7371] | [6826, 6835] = 1.55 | 245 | 26.1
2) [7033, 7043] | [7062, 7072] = 1.59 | 255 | 25.4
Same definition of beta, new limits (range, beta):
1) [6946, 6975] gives 1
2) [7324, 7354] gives 2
